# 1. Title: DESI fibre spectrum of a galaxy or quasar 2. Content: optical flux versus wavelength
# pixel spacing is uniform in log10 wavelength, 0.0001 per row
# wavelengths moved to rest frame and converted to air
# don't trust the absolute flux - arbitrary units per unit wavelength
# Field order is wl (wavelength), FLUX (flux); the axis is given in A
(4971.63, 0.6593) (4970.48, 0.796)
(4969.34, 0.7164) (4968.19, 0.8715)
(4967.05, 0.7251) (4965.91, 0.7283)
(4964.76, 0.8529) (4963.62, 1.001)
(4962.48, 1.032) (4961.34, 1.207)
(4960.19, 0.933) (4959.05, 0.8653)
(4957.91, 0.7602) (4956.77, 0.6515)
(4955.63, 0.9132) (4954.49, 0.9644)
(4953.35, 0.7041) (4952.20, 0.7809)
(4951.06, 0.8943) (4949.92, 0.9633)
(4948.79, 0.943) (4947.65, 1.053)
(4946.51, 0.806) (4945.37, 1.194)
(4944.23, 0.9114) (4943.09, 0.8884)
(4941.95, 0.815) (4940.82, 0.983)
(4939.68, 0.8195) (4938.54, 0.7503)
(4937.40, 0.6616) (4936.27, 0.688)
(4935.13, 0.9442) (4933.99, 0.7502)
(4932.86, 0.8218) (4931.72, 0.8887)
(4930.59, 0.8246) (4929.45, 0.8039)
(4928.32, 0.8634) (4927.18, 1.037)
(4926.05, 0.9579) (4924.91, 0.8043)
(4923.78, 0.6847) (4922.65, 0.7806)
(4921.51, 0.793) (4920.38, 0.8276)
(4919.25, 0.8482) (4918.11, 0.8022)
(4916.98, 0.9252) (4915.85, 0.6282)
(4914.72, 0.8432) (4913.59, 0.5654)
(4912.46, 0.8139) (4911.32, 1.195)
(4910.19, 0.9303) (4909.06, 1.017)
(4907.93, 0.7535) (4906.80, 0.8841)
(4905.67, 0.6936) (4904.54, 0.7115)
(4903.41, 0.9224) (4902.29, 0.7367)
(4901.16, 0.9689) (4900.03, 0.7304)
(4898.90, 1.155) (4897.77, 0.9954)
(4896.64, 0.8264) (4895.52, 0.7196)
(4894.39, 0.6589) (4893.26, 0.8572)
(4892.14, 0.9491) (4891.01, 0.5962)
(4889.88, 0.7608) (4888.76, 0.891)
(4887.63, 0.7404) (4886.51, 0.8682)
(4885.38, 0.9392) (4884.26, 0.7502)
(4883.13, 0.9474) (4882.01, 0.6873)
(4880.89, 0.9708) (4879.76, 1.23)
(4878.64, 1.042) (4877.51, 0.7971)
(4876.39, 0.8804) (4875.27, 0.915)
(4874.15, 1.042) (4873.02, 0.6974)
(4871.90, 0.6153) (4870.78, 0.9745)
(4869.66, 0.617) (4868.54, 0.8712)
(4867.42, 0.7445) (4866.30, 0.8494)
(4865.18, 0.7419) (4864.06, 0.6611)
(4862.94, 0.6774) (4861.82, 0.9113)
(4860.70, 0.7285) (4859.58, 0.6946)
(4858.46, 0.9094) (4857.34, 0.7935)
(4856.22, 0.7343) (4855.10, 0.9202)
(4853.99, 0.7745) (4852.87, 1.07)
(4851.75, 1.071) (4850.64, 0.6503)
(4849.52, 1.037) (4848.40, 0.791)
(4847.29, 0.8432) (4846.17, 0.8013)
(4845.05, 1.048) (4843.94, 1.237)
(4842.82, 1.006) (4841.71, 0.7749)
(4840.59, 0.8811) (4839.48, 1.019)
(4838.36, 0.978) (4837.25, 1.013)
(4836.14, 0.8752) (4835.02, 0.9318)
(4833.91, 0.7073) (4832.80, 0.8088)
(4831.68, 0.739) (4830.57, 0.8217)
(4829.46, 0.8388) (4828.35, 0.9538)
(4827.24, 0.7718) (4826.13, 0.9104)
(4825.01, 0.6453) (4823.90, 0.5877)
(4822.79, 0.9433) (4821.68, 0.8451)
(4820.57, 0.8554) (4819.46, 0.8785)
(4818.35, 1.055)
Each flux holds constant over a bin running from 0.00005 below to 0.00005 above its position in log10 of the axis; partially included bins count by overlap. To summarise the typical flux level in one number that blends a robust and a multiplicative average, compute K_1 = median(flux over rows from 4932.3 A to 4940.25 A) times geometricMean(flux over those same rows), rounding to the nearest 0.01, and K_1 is 0.58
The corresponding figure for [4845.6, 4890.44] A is 0.68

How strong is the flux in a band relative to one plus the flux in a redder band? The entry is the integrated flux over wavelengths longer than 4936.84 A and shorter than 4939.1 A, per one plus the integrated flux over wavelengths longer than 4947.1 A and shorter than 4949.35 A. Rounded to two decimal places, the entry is 0.49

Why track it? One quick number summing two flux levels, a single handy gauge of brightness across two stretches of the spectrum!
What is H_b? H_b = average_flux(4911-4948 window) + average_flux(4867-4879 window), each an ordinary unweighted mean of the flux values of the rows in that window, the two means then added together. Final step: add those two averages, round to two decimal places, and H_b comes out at 1.68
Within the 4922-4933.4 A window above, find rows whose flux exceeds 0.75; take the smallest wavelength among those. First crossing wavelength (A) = 4922.65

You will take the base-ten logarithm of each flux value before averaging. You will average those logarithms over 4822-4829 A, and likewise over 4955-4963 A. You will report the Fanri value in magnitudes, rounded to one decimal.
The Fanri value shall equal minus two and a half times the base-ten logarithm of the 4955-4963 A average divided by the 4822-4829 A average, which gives 0.8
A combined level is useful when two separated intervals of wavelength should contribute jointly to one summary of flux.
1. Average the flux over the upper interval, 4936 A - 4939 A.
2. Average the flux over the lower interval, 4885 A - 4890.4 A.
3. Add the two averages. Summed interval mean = 1.54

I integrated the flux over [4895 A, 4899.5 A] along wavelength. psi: 4.2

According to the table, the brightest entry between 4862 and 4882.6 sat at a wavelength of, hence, 4879.76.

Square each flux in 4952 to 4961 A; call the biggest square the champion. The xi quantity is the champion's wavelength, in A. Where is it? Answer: 4954.49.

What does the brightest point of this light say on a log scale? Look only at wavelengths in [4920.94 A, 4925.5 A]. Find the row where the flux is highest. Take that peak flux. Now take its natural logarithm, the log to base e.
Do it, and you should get -0.22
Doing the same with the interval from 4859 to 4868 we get -0.09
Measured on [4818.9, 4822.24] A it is -0.13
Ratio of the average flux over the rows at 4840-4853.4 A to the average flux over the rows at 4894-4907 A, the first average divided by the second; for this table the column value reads 1.12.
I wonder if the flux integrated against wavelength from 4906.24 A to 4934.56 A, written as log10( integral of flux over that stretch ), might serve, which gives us 1.38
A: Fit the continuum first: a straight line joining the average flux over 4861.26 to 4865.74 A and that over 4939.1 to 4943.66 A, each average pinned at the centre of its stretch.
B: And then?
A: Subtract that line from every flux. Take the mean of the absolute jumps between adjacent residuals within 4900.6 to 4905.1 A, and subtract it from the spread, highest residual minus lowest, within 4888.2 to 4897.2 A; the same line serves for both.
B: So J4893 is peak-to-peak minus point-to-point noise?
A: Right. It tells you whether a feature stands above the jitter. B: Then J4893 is 0.14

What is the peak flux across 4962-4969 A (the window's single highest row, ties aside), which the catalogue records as 1.032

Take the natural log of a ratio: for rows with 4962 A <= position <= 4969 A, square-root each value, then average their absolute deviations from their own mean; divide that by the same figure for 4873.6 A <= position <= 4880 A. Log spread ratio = -0.12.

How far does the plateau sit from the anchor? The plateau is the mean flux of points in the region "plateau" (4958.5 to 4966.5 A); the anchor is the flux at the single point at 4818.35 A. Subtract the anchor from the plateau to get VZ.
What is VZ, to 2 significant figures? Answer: -0.11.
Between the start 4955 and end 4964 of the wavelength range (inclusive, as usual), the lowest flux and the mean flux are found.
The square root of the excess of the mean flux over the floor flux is 0.52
